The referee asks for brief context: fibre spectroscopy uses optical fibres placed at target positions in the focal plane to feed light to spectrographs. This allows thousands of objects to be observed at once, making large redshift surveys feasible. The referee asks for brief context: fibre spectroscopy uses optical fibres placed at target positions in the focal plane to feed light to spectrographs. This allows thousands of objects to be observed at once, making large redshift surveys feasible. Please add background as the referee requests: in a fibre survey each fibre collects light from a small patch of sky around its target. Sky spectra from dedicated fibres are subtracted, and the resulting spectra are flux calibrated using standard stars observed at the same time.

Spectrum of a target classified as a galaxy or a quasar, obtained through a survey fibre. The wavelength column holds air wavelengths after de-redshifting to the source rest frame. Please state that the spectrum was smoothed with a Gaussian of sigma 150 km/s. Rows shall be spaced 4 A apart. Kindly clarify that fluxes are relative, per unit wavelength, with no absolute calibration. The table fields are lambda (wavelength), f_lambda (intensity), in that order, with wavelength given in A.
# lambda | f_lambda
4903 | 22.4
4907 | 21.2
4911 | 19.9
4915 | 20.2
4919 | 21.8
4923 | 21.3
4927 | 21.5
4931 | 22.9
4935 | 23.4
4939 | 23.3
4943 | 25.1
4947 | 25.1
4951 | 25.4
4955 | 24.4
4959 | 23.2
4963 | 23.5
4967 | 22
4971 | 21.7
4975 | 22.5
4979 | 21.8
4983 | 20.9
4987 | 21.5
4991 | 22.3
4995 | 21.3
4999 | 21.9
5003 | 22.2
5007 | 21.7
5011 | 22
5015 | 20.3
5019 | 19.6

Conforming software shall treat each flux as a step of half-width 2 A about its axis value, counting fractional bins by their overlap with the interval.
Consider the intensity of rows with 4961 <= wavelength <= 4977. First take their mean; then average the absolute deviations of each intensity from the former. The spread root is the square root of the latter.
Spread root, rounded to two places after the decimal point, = 0.76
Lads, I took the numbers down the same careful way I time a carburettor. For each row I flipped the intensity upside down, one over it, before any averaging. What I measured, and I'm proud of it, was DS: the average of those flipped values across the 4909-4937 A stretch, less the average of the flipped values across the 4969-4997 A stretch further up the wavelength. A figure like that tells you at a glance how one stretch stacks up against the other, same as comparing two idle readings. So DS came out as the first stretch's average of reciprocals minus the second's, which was 0.0004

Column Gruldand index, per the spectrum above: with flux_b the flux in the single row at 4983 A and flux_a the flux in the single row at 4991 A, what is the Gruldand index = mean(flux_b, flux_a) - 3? 18.6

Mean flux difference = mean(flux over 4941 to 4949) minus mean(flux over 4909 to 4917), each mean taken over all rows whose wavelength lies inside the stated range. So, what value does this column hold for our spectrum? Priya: 5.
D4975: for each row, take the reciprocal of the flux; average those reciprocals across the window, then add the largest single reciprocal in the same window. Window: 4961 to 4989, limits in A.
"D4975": 0.0934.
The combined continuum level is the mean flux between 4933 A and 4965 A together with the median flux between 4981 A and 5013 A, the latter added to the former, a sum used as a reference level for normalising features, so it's 46.0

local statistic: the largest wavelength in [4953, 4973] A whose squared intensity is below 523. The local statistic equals 4971 A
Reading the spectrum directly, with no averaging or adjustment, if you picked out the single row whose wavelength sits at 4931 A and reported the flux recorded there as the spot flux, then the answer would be 22.9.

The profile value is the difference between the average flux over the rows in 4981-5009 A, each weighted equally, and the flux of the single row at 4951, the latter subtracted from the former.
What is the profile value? -4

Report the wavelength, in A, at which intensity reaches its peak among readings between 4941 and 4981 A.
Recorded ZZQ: 4951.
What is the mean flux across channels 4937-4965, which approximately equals 24.3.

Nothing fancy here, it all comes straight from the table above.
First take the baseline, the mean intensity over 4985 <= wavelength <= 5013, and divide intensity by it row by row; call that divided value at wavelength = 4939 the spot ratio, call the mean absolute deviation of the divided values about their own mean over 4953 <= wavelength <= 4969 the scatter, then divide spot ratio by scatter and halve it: 17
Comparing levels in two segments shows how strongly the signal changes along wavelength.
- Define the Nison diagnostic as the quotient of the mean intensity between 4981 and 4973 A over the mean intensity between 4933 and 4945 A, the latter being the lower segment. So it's 0.93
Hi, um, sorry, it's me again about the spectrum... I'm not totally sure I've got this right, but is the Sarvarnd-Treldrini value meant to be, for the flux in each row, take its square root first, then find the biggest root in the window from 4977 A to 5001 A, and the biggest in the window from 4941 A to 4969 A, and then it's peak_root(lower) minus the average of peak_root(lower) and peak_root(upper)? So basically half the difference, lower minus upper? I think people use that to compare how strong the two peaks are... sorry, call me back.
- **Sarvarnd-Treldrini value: 0.16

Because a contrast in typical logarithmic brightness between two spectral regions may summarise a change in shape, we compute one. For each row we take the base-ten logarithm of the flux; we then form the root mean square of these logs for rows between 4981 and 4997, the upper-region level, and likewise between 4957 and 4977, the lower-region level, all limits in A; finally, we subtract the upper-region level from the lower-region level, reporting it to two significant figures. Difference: 0.021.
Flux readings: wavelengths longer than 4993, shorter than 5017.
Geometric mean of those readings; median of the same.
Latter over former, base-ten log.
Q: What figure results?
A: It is 0.005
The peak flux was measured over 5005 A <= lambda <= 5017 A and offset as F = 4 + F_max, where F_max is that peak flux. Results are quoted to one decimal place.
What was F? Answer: 26.0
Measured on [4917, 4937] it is 27.4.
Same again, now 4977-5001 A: 26.3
